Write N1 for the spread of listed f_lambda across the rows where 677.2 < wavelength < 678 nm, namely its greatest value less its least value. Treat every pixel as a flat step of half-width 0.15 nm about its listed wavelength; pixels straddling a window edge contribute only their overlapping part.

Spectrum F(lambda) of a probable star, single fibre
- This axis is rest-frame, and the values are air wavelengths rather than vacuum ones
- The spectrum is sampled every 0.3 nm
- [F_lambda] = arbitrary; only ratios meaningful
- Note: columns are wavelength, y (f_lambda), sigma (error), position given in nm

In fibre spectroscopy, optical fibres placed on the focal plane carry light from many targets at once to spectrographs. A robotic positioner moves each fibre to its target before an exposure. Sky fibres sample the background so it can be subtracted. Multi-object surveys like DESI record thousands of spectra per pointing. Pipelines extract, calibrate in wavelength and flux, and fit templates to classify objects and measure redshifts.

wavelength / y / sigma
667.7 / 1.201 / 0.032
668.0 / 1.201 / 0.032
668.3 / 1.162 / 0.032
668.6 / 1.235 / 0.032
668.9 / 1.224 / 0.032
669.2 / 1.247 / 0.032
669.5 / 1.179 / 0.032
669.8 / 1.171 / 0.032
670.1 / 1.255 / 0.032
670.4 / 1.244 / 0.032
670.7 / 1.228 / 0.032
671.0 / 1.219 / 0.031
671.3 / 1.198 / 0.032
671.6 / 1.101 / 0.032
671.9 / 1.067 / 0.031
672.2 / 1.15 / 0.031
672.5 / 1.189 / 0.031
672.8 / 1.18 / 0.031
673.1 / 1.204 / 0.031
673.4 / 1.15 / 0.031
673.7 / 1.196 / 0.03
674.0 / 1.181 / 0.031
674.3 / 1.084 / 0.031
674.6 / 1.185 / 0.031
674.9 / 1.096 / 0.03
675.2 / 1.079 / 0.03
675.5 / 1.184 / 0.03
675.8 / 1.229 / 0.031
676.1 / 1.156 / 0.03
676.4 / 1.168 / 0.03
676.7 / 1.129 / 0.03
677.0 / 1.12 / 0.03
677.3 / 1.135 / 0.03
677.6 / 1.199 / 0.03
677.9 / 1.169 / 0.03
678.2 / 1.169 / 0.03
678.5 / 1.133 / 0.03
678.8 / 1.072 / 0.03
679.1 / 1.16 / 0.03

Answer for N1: 0.06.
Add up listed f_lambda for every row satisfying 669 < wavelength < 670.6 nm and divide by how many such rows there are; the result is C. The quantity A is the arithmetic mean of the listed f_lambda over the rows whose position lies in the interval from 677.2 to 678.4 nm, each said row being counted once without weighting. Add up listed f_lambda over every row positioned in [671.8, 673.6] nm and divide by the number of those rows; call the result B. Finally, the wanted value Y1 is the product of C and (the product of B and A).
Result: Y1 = 1.65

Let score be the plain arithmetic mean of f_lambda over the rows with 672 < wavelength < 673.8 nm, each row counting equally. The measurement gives 1.18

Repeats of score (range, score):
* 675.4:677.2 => 1.16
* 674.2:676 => 1.14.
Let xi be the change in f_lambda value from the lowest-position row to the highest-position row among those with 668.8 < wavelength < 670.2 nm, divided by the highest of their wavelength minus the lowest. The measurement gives 0.03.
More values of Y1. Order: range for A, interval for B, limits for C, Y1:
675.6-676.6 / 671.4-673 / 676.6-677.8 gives 1.54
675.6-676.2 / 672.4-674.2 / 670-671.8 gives 1.70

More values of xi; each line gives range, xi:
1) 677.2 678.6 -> 0.00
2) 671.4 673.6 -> 0.03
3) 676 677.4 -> -0.02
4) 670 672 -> -0.10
